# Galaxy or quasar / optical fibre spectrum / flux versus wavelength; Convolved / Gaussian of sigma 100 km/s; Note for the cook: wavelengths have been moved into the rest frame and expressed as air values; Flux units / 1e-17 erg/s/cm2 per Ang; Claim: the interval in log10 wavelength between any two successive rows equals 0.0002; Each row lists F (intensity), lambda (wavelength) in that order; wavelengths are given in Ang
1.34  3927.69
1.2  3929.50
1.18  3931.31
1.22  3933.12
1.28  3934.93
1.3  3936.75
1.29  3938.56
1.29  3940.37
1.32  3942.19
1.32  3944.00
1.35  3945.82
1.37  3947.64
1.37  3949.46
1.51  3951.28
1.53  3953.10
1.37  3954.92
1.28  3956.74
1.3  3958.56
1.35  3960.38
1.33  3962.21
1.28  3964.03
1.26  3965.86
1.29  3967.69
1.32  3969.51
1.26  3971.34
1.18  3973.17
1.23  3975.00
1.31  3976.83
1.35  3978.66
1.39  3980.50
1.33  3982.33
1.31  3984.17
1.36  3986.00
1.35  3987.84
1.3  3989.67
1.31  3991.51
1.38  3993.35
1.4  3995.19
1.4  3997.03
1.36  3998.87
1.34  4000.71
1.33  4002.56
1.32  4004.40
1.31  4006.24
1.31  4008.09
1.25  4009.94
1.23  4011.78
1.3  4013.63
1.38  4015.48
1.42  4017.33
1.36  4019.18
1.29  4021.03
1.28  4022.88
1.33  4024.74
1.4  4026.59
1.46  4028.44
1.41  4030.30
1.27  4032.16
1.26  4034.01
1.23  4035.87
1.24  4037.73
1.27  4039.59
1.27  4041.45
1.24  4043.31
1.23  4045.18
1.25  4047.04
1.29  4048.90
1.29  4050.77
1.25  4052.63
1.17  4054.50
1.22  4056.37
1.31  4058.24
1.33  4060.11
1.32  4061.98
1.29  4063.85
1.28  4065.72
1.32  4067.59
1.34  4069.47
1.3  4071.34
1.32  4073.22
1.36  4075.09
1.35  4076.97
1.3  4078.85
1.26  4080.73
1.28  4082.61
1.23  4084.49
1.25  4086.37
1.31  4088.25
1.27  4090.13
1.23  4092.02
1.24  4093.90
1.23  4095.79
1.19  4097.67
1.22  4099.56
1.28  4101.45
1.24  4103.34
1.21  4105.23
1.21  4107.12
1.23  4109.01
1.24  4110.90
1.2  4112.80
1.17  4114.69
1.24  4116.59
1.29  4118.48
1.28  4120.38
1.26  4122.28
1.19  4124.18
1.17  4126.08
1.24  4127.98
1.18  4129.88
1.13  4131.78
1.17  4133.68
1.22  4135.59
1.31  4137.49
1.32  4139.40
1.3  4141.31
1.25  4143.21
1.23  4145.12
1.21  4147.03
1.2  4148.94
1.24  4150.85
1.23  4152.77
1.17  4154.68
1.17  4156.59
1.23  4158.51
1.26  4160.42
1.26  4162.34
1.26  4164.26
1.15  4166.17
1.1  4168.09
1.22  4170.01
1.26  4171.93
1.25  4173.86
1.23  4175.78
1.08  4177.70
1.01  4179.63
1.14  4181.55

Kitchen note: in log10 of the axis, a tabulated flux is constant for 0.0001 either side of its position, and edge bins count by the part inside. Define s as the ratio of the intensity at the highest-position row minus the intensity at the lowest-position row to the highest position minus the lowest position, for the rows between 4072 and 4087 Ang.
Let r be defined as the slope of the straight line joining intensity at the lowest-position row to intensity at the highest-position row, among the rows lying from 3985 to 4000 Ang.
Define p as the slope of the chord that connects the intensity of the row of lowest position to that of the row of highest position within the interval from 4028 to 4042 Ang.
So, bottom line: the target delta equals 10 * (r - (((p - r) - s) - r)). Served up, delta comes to 0.09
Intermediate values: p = -0.015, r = 0.0000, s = -0.0053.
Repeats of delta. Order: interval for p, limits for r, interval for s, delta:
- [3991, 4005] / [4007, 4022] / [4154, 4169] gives -0.11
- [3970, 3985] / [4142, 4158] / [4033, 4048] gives -0.23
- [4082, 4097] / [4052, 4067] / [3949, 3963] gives 0.08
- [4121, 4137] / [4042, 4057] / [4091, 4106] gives -0.03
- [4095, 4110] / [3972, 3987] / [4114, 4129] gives 0.47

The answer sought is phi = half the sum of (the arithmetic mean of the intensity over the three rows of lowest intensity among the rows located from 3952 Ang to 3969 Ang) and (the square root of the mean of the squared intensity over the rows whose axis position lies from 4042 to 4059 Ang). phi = 1.26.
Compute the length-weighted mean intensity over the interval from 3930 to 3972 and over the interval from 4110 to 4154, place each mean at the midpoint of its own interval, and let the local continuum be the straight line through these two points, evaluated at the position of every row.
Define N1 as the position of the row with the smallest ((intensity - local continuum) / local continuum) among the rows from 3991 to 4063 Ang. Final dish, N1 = 4054.50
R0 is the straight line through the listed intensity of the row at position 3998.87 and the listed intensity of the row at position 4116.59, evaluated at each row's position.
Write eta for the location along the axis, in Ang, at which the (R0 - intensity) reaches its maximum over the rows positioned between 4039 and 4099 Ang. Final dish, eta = 4054.50 Ang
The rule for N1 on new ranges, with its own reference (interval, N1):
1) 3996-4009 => 4006.24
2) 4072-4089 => 4084.49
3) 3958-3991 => 3973.17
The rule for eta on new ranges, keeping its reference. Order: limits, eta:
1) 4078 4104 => 4097.67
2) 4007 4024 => 4011.78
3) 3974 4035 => 3975.00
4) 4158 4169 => 4168.09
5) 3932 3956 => 3933.12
